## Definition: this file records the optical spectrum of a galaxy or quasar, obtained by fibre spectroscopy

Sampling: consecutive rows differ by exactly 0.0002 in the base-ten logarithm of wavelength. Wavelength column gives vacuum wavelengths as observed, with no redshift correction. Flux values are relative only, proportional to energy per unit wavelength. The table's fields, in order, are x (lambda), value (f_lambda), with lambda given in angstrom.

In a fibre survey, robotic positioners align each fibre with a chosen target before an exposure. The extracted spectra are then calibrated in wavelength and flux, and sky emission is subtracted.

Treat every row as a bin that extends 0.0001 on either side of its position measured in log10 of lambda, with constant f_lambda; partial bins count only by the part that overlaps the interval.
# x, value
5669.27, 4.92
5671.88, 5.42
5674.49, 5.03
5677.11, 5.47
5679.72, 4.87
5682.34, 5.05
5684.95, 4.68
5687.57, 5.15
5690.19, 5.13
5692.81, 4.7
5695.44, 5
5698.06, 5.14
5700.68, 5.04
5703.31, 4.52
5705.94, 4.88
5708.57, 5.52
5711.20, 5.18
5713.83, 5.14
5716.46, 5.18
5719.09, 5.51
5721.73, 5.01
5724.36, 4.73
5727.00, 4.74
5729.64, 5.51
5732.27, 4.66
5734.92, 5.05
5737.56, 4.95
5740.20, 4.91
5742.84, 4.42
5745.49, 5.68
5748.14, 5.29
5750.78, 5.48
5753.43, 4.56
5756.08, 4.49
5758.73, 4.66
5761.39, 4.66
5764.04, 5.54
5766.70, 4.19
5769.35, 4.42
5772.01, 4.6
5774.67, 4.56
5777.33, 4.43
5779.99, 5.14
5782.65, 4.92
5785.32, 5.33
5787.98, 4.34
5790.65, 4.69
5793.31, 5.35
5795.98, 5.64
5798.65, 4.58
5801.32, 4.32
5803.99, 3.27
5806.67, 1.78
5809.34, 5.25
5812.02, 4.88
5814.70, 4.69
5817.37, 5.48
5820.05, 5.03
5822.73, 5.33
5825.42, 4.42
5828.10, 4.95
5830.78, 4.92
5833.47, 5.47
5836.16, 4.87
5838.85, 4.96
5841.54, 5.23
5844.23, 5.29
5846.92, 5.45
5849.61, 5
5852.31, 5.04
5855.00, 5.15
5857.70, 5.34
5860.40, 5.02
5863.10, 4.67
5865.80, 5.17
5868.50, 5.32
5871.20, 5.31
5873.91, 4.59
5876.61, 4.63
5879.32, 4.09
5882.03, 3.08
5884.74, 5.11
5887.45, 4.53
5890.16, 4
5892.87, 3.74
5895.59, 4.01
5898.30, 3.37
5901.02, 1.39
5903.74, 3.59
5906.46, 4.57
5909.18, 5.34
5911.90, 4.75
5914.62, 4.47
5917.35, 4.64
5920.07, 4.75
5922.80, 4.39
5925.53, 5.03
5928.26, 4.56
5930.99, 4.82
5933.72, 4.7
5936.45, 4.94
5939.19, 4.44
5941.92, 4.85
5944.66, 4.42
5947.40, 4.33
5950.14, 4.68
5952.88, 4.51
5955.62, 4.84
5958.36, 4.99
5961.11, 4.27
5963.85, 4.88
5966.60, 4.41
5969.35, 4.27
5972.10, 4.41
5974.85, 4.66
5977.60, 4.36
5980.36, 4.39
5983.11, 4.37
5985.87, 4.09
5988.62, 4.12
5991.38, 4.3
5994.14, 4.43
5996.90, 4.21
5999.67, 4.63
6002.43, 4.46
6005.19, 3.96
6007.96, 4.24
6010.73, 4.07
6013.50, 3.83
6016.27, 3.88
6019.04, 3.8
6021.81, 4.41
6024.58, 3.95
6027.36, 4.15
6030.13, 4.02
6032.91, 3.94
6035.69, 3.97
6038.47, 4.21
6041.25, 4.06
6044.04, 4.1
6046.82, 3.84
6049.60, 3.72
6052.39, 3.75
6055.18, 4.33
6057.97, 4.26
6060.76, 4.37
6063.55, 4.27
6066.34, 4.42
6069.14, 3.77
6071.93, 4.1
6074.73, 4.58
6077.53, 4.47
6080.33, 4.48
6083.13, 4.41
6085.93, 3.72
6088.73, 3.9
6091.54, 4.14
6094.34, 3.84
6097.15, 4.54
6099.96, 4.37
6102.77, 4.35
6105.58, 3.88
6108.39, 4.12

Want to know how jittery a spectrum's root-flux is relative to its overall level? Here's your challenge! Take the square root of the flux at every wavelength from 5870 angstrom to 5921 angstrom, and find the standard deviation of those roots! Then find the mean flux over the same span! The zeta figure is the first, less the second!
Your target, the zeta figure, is -4.0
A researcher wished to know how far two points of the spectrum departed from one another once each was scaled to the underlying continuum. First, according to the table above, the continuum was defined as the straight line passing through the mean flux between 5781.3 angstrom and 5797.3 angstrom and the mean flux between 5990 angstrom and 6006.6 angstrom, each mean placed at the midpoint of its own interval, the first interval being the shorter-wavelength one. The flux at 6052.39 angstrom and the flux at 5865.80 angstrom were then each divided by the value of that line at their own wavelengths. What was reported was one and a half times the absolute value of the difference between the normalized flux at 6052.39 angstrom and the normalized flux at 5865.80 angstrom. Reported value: 0.26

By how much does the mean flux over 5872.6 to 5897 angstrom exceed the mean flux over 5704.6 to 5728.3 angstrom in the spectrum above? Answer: -0.90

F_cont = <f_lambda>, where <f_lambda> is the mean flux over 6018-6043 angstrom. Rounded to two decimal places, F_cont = 4.06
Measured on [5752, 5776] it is 4.63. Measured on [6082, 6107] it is 4.13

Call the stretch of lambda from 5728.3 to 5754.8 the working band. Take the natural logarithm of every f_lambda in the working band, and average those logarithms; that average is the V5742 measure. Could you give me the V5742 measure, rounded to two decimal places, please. 1.62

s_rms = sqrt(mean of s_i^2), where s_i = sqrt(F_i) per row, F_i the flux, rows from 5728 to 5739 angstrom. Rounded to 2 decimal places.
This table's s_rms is 2.25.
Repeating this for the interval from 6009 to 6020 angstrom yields 1.97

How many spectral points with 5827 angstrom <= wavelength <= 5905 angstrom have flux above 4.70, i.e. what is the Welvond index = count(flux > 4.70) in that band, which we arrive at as 17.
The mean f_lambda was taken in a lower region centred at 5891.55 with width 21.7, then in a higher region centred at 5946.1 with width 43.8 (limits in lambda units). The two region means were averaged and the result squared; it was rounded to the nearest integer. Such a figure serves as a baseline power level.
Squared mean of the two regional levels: 17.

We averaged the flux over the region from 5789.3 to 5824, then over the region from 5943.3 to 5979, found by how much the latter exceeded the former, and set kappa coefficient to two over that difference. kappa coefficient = -21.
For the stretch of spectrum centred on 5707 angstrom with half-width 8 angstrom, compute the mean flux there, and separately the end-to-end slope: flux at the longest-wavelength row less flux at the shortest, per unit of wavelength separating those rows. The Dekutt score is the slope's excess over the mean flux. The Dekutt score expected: -5.0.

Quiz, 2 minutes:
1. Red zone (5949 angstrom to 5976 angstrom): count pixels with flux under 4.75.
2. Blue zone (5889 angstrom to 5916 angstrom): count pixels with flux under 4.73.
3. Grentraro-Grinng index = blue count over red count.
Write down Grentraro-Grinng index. 1.1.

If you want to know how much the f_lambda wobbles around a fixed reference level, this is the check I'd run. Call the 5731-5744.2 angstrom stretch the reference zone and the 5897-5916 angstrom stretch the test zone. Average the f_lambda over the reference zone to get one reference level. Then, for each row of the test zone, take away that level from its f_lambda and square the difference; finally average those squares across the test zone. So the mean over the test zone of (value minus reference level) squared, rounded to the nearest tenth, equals 2.2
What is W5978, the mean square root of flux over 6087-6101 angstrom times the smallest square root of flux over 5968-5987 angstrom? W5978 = 4.1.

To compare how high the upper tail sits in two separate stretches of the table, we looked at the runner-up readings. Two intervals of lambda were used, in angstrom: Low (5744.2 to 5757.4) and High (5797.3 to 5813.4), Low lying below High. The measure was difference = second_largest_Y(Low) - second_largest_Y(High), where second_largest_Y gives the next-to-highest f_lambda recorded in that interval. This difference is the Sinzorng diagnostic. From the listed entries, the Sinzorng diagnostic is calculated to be 0.6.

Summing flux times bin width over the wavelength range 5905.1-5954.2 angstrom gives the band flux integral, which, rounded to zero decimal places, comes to 230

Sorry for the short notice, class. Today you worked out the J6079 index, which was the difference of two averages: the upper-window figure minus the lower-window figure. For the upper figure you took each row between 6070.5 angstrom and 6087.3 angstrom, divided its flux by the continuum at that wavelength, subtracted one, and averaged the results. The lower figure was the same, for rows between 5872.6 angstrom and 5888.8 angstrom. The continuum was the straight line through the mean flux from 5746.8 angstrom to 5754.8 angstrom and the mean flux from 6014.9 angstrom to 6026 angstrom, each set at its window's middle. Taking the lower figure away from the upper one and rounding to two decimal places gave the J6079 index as 0.19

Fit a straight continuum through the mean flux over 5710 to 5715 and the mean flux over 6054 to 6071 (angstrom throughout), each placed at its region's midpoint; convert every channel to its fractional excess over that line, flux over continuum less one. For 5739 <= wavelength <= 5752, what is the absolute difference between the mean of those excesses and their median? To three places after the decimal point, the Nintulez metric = 0.028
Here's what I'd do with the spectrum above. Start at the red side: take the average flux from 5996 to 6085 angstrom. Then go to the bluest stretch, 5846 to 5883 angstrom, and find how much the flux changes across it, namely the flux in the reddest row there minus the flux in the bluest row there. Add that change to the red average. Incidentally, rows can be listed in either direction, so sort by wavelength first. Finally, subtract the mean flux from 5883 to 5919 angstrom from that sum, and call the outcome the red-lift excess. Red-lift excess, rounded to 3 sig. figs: -2.34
